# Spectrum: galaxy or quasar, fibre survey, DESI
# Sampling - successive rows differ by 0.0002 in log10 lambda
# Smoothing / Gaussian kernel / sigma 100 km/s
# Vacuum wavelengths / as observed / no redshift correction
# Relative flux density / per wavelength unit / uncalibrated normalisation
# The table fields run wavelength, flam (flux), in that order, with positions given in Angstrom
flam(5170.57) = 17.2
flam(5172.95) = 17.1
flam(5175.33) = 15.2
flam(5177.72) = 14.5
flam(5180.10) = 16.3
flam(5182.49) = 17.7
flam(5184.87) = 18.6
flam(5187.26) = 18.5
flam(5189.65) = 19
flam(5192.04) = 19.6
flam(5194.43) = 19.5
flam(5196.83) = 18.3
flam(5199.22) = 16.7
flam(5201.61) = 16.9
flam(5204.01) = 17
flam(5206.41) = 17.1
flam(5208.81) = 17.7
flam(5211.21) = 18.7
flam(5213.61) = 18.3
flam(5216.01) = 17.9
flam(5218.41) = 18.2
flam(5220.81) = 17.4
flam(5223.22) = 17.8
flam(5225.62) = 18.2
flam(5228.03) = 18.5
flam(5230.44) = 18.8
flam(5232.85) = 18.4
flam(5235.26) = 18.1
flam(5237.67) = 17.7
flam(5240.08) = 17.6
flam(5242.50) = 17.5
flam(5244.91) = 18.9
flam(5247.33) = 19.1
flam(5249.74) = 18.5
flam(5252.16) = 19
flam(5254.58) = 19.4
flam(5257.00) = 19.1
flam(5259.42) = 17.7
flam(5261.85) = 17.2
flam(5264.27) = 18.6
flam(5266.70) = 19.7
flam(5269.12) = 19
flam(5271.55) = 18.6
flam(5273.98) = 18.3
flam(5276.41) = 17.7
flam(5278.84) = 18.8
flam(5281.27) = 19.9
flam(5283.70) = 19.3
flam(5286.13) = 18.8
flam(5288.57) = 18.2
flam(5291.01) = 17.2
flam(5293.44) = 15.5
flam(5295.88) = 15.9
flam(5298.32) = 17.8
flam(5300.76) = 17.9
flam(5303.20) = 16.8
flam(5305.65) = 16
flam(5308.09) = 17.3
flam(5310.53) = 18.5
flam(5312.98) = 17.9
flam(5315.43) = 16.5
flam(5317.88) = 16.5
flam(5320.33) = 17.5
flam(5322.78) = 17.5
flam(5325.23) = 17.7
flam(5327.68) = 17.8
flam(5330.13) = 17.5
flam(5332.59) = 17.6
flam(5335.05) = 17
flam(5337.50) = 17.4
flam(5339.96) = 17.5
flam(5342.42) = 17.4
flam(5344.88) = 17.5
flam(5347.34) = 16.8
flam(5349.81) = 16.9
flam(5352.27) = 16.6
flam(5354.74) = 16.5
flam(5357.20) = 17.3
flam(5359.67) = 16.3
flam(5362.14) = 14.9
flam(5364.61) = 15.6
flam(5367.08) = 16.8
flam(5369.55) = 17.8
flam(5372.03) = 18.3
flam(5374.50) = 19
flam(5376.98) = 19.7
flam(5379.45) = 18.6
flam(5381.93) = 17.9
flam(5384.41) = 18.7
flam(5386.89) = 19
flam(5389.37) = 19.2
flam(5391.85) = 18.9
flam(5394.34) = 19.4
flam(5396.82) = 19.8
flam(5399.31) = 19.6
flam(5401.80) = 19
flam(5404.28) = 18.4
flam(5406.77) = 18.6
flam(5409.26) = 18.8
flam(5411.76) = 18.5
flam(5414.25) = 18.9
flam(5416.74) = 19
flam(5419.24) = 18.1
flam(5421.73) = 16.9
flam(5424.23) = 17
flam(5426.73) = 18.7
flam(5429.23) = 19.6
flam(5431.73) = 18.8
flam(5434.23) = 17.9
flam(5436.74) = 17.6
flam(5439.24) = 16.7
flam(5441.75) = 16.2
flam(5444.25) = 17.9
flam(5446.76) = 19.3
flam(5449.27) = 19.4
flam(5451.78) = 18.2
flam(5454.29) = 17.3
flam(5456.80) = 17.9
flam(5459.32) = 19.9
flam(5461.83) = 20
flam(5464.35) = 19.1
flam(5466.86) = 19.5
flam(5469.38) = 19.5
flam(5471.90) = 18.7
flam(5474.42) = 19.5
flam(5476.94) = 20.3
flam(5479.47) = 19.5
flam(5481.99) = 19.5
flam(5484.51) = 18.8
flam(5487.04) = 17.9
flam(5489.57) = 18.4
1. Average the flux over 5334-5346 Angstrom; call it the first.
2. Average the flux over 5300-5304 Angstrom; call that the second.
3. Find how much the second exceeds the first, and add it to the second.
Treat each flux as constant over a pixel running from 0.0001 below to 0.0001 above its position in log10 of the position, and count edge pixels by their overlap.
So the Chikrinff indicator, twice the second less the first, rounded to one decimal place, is 17.3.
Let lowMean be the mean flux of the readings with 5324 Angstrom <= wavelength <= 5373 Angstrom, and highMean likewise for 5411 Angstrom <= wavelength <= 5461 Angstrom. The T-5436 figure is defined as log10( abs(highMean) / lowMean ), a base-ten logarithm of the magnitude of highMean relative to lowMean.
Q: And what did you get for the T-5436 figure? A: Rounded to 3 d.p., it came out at 0.028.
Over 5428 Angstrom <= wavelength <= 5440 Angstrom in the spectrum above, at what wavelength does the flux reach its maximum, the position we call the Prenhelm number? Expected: 5429.23 Angstrom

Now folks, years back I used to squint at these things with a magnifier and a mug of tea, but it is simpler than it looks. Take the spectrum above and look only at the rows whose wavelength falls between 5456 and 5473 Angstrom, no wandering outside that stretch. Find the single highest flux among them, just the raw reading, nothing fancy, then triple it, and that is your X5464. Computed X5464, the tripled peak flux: 60.0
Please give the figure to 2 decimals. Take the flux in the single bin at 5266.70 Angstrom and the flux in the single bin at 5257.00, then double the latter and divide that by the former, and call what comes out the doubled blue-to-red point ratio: 1.94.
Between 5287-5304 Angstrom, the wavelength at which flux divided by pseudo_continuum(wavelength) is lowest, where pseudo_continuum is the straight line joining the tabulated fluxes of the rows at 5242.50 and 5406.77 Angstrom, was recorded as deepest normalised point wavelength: 5293.44 Angstrom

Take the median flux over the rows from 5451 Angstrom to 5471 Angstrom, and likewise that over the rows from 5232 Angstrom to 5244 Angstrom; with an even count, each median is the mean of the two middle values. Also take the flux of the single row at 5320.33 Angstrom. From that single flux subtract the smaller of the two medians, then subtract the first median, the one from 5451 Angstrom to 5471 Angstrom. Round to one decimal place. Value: -19.5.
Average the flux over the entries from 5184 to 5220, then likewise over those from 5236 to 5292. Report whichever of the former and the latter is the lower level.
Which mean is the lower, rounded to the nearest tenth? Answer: 18.1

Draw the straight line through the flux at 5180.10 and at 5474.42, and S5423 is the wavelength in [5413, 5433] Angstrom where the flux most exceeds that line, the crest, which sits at 5429.23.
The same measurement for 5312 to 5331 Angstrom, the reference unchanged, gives 5312.98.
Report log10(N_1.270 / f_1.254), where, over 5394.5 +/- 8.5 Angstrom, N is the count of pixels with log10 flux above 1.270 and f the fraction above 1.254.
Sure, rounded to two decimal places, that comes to 0.85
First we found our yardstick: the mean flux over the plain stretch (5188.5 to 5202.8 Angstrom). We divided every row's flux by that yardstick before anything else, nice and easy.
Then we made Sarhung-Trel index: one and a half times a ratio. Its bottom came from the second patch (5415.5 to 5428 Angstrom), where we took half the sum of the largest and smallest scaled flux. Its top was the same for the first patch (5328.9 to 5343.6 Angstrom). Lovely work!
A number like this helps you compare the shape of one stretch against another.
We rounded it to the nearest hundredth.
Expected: 1.45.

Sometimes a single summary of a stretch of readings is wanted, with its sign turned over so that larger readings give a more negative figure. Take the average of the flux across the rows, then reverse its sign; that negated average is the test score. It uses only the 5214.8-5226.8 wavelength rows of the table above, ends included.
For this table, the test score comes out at -17.9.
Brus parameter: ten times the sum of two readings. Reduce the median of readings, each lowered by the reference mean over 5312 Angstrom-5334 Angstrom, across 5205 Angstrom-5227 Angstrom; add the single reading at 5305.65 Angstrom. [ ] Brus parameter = 165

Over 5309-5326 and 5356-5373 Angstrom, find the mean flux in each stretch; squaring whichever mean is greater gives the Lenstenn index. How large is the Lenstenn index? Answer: 304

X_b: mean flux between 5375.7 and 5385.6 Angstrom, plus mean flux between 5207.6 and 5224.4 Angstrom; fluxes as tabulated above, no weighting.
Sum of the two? 36.7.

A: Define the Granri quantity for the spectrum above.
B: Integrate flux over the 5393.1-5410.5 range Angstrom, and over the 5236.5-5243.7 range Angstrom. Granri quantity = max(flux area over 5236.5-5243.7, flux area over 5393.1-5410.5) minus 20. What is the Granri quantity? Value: 312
